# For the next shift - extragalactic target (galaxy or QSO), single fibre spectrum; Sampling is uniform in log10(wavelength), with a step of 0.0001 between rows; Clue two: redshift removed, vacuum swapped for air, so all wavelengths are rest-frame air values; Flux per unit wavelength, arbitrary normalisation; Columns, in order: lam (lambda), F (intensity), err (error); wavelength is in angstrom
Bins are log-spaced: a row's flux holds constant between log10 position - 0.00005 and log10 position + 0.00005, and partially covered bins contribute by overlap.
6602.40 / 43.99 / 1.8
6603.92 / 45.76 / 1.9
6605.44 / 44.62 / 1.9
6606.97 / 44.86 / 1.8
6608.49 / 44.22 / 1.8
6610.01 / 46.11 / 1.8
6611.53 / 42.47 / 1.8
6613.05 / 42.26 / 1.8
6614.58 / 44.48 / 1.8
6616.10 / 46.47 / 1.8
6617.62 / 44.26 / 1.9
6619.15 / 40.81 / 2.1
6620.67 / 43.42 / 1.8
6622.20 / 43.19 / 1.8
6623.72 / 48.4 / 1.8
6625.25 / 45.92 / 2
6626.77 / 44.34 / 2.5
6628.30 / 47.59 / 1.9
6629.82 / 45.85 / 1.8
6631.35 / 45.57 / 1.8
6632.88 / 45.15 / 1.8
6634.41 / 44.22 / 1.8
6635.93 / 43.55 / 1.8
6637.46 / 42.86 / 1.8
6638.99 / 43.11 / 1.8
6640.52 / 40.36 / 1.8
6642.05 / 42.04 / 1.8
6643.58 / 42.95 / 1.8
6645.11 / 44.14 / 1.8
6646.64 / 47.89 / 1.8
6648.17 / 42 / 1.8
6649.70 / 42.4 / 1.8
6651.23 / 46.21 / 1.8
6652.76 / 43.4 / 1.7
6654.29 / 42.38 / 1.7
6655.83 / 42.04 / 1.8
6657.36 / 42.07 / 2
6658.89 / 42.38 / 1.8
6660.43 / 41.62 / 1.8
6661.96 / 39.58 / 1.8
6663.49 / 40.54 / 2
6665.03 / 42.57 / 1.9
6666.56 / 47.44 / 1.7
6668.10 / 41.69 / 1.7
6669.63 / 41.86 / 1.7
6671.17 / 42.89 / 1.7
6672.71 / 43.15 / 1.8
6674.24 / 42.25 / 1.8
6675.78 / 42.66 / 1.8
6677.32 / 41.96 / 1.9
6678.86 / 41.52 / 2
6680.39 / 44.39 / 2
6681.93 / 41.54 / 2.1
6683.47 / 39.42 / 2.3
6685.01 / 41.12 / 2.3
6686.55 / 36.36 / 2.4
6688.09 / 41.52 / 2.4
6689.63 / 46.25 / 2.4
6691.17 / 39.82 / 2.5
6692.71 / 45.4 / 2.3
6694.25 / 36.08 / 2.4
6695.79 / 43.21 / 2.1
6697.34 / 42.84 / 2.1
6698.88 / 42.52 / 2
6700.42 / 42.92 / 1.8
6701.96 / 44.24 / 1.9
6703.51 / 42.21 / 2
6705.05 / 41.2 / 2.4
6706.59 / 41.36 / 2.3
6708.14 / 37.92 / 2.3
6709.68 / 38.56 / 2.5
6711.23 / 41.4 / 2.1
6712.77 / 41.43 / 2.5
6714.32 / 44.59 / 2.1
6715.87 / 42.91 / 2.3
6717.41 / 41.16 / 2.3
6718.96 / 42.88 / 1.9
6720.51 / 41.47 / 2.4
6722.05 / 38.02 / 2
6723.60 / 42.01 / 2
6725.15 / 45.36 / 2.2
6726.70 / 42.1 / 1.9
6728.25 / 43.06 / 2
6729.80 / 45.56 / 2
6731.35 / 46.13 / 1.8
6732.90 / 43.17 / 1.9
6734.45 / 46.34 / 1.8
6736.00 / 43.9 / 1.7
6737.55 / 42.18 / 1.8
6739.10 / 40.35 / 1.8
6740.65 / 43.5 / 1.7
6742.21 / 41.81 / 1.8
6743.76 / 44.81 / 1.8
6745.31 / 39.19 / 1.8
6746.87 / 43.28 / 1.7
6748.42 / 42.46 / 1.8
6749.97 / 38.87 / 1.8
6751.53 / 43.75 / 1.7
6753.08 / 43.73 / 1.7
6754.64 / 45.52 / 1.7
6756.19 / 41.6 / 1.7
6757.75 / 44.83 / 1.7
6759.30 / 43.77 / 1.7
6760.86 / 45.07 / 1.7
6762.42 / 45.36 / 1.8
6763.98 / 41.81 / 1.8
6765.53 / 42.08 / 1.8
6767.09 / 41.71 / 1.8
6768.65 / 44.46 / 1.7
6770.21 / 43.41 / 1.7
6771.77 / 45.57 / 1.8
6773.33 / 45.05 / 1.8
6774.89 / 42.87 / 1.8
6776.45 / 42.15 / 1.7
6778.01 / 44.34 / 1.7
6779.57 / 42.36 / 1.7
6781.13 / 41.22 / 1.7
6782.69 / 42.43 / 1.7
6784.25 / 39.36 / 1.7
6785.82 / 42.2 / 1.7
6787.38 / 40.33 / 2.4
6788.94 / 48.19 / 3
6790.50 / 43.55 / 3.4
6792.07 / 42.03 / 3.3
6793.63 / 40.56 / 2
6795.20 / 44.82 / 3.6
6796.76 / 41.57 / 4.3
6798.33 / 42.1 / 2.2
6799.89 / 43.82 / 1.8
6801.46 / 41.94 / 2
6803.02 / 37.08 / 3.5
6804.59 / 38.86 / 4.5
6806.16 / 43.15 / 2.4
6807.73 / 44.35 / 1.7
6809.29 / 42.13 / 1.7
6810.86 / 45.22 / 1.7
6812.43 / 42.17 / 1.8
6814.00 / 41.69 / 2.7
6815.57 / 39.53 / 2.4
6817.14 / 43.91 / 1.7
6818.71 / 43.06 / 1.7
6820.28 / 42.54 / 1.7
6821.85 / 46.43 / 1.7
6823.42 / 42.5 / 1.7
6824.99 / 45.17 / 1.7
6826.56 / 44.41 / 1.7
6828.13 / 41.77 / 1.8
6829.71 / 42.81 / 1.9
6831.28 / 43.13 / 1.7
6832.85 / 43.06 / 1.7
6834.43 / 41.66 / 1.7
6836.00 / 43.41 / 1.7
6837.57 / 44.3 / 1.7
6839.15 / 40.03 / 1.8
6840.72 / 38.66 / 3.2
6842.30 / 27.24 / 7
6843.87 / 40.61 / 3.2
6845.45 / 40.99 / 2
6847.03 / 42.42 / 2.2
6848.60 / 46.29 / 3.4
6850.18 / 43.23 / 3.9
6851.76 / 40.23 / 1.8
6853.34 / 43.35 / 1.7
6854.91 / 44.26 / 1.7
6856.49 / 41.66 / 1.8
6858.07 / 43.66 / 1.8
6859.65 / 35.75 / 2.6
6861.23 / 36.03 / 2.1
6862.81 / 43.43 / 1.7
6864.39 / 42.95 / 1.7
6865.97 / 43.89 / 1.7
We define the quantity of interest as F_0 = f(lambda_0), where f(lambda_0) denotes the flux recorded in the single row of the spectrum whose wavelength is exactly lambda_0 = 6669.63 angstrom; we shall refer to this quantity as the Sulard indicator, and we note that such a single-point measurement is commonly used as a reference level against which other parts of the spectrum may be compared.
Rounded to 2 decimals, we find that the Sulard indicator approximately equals 41.86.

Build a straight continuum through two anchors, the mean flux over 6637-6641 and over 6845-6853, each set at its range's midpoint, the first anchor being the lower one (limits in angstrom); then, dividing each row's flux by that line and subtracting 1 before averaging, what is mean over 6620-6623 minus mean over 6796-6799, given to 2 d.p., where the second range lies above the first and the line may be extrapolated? 0.05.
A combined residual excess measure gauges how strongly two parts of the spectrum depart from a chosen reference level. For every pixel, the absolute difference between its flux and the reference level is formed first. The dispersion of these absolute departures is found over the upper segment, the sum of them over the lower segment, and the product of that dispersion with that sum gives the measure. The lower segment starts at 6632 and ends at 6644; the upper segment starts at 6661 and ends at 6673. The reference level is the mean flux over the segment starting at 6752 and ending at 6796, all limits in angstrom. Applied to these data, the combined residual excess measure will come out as 12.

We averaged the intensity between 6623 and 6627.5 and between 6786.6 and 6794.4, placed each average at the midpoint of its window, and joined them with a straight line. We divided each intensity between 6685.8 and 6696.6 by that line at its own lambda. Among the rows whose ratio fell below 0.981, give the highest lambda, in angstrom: 6695.79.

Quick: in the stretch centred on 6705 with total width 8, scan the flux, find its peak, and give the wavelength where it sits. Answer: 6701.96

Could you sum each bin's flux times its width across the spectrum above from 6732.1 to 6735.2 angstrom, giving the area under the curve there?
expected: 138.8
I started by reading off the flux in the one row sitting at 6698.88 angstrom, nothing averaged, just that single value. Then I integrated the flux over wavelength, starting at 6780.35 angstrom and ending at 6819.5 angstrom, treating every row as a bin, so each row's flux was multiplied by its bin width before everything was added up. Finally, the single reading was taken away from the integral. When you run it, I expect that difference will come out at 1610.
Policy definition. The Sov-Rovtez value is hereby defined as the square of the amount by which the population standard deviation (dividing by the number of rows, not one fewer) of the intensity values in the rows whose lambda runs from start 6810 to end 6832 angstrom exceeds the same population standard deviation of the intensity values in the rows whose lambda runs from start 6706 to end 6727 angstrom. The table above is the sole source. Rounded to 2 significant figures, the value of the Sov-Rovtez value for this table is 0.18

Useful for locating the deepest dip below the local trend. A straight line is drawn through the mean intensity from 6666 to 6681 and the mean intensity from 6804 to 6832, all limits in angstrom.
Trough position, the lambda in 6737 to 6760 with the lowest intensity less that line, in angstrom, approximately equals 6749.97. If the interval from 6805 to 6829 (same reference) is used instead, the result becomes 6815.57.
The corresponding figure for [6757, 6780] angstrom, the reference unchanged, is 6767.09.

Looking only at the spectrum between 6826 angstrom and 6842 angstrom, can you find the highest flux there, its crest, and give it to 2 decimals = 44.41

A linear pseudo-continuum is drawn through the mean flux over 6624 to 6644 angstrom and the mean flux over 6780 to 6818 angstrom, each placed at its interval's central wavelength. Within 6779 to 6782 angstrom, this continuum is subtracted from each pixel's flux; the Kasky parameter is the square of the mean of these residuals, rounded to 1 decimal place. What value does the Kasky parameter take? 0.4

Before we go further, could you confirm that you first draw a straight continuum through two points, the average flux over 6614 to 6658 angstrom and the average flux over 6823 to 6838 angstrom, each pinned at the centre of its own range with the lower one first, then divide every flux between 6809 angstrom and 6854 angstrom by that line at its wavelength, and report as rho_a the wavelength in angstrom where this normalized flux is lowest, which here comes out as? 6842.30 angstrom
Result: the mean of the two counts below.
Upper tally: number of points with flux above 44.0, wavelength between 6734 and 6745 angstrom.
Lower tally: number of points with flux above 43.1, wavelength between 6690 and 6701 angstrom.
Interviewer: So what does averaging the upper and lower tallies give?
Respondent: 2.00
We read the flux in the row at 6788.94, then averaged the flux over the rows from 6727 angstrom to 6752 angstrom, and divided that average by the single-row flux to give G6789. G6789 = 0.89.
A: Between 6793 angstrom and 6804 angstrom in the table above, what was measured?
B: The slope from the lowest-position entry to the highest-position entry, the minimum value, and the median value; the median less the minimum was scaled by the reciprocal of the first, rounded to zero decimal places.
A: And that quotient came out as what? -13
